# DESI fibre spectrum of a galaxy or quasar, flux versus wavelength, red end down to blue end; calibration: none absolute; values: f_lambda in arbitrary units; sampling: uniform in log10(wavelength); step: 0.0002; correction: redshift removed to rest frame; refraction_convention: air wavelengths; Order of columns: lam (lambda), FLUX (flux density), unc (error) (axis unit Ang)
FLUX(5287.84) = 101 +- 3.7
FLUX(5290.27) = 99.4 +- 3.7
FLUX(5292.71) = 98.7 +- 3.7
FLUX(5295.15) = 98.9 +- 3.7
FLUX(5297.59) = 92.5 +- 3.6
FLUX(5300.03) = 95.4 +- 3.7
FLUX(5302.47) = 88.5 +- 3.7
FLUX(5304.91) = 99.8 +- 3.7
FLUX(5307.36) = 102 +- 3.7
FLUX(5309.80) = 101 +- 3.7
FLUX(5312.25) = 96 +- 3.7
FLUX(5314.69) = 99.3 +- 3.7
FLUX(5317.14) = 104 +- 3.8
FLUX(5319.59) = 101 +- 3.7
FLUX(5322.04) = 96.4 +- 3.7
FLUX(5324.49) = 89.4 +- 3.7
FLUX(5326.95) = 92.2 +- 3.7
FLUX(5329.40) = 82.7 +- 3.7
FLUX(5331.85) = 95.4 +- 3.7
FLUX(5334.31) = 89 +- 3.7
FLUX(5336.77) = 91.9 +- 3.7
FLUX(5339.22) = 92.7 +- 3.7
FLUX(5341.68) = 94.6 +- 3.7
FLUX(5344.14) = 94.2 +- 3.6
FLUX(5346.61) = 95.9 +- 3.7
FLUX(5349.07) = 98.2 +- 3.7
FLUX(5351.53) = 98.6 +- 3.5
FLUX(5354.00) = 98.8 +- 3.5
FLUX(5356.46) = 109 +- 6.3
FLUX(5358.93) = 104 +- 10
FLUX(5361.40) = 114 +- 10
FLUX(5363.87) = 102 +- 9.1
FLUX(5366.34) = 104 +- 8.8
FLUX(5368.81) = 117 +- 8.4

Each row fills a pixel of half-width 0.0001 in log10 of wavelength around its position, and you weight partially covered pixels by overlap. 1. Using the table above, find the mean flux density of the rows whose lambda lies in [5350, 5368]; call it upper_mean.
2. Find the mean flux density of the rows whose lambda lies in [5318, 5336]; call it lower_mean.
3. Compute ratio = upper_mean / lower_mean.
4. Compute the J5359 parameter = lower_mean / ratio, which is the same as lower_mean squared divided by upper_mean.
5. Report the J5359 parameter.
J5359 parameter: 82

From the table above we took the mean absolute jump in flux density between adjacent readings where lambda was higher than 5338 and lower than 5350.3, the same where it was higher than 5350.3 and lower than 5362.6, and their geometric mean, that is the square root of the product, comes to 3.2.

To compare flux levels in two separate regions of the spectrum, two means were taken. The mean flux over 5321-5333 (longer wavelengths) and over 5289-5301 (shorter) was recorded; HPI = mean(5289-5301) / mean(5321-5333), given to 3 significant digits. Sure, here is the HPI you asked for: 1.06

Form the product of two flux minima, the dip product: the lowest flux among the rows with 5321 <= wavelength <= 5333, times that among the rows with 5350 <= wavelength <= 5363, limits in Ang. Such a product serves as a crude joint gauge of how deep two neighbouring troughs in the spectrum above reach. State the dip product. 8154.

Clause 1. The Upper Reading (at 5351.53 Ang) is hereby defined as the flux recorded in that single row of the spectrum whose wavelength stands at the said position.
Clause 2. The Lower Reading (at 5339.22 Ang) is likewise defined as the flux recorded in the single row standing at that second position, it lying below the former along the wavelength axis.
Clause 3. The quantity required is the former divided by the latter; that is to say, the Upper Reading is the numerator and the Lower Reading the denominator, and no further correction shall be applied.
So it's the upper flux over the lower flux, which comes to 1.06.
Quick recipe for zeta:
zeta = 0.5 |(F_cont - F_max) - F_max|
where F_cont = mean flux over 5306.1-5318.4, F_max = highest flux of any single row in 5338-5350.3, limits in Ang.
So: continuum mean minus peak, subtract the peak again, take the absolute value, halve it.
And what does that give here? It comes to 48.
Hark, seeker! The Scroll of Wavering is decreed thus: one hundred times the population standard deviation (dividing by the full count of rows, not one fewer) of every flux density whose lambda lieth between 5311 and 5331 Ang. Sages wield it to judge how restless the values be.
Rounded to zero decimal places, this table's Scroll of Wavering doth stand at 641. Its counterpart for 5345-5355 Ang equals 116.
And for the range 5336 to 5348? 142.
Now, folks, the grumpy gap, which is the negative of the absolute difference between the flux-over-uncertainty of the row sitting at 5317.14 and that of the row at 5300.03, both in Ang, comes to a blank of -1.6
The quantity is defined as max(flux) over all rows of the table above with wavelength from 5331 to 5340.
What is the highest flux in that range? 95.4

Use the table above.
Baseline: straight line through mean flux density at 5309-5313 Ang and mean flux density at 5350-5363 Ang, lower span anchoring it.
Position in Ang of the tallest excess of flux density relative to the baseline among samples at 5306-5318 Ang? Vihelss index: 5317.14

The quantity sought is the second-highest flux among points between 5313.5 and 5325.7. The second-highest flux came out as 101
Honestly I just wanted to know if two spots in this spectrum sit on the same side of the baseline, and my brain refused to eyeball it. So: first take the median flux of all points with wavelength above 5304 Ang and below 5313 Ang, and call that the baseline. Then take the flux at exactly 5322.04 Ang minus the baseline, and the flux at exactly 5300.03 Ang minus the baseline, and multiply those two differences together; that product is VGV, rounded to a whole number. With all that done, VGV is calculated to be 20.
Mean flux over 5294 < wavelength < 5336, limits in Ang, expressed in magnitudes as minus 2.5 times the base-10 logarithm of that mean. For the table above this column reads -4.95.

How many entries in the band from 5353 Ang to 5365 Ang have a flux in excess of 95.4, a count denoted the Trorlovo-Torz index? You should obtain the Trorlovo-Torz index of 5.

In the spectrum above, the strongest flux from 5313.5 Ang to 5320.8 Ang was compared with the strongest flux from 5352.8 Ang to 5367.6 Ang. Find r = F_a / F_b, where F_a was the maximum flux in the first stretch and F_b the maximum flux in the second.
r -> 0.91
